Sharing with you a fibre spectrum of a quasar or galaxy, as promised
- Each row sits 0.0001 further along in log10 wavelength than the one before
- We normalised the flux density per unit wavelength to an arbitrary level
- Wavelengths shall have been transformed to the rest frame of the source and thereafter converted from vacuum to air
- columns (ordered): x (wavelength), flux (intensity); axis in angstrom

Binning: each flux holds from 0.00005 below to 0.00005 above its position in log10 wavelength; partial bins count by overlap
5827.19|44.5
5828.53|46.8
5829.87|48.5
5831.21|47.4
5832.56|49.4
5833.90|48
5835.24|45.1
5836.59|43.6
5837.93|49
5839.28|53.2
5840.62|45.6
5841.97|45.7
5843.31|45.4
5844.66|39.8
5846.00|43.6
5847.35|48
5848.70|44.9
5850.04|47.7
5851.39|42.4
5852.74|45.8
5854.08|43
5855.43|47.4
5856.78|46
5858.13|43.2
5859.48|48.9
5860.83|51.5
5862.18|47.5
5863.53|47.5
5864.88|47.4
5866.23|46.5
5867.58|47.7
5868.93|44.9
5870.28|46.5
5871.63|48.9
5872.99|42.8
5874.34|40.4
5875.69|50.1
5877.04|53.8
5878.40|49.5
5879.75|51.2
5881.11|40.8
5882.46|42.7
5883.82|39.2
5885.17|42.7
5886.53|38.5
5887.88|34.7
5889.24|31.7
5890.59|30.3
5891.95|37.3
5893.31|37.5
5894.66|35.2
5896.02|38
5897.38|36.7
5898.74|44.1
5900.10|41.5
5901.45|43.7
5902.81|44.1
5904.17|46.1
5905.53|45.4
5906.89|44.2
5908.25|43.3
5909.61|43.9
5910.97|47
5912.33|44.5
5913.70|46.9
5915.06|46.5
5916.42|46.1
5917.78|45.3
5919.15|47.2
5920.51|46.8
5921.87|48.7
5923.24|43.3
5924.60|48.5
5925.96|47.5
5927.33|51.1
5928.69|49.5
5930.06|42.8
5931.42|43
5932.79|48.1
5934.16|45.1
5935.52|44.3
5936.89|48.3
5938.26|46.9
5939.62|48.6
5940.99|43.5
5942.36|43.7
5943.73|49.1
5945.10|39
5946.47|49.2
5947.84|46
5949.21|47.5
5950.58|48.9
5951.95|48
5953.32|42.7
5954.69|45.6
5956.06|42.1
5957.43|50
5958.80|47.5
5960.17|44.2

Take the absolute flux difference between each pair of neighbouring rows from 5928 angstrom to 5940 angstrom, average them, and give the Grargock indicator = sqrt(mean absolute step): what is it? 1.69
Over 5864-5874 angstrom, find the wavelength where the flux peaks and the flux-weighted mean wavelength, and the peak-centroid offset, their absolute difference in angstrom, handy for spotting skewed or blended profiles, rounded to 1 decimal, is 2.7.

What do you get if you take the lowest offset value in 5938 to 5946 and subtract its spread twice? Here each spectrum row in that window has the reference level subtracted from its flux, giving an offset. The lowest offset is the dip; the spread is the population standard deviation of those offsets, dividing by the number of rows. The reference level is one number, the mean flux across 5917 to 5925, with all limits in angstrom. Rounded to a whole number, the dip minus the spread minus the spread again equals -15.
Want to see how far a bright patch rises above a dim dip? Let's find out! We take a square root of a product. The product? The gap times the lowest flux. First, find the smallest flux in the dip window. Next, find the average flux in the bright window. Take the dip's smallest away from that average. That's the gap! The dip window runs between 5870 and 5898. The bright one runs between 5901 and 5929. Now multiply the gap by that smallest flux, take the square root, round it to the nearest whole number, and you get 22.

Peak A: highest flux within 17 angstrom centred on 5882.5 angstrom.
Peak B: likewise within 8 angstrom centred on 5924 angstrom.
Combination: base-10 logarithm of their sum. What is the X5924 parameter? 2.02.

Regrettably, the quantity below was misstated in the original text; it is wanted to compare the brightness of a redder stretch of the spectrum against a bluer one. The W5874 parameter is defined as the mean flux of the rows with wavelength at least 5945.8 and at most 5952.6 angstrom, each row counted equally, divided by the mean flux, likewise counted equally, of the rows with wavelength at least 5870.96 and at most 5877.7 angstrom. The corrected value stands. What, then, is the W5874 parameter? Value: 1.02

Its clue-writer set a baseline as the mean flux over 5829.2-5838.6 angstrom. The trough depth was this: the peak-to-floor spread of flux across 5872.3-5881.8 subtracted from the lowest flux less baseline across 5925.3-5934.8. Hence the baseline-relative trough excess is -18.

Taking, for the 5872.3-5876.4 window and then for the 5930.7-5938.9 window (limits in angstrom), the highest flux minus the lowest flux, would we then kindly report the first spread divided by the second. 1.8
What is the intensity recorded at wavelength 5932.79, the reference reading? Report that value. 48.1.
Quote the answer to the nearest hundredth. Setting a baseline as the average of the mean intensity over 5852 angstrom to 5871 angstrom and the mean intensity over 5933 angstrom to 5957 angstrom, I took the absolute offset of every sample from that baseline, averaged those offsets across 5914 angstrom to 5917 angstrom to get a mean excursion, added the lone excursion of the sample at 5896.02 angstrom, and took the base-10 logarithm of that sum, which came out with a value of 0.93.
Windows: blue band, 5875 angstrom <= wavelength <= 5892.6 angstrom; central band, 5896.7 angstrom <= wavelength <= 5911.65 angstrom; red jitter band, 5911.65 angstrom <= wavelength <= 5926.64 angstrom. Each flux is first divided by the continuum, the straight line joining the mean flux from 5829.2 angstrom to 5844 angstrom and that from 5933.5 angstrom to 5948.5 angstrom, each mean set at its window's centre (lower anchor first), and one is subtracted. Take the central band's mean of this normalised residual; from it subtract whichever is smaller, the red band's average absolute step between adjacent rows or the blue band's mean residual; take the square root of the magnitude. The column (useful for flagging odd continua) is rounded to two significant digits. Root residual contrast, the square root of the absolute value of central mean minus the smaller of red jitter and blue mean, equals 0.22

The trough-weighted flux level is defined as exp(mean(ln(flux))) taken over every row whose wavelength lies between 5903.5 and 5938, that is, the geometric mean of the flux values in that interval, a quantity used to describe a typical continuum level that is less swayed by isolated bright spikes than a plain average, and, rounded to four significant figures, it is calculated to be 46.09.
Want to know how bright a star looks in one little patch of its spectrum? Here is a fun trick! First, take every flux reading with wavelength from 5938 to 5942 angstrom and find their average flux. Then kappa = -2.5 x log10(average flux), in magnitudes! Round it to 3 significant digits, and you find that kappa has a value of -4.16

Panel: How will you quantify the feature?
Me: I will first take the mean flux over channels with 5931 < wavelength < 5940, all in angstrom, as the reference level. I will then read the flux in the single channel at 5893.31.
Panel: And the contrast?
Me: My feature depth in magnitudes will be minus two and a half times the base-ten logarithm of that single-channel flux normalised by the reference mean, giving 0.23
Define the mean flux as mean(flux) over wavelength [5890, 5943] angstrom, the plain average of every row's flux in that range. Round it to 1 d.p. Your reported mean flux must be 44.2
